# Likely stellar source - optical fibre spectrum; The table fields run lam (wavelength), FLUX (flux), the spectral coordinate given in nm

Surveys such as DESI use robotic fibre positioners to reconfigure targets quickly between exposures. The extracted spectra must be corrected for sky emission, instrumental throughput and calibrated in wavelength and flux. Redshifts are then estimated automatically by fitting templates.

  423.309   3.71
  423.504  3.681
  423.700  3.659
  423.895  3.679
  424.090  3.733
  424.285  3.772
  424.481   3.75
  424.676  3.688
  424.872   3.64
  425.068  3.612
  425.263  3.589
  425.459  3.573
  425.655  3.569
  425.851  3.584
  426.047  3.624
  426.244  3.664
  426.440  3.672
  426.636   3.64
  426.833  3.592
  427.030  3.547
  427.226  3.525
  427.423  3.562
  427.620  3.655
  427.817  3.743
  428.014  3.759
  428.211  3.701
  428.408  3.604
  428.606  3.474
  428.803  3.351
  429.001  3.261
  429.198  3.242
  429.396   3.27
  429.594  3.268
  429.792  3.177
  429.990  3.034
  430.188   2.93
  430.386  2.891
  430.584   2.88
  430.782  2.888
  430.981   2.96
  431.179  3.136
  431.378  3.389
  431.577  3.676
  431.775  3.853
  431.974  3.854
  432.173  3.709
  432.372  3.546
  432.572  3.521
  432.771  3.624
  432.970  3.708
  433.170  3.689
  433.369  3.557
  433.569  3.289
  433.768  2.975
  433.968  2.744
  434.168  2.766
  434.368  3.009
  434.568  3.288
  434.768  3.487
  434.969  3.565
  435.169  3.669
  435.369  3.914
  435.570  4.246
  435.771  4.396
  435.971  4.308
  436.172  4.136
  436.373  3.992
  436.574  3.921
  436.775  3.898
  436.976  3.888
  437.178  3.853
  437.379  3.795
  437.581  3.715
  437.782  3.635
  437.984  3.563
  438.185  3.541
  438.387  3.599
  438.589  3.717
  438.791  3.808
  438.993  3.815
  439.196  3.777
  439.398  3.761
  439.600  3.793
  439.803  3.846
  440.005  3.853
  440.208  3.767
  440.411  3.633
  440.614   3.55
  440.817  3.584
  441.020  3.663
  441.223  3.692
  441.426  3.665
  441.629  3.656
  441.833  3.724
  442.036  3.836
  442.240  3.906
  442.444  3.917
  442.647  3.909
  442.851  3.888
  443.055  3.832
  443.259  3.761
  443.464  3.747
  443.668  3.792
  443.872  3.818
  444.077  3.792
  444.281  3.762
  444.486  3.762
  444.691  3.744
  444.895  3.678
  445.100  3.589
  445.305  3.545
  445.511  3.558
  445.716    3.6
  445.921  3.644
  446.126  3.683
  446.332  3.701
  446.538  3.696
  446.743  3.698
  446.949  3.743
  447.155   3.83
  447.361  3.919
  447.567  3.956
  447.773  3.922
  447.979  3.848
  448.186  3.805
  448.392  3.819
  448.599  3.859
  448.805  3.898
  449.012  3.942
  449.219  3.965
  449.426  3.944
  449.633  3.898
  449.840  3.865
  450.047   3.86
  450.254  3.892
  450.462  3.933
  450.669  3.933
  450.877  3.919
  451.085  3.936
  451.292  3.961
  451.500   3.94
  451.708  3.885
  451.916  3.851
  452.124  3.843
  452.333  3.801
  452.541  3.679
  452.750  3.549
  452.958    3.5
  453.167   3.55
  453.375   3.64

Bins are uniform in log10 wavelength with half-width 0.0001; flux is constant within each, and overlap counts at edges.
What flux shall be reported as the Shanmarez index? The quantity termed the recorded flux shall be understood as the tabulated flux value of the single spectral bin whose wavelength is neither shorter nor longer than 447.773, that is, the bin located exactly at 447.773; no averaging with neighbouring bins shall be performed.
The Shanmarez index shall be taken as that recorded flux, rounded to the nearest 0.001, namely 3.922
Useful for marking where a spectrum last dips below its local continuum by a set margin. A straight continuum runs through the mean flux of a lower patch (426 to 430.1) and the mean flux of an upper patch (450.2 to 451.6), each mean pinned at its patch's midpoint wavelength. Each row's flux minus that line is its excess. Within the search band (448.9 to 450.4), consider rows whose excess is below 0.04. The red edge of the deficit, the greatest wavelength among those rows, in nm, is 450.254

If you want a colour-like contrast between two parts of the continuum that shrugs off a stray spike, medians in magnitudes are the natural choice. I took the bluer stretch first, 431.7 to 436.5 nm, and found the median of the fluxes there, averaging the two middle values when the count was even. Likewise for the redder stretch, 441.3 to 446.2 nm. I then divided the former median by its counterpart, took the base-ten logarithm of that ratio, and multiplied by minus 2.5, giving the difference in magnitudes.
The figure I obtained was 0.03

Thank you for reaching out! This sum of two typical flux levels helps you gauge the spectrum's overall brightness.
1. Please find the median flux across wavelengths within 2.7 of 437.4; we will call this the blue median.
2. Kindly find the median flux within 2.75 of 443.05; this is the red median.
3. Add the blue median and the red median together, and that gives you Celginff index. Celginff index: 7.55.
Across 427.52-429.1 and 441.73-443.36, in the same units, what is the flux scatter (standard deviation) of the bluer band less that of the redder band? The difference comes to 0.11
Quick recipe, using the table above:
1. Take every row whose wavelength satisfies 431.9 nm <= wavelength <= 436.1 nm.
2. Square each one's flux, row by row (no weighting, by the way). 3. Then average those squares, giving 12.9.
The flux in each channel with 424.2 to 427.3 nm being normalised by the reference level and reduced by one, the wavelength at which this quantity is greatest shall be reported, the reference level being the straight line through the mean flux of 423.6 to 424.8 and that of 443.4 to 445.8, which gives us 424.285 nm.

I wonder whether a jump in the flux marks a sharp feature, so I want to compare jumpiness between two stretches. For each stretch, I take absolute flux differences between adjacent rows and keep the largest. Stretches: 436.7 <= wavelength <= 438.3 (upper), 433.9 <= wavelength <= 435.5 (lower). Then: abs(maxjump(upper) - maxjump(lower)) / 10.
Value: 0.020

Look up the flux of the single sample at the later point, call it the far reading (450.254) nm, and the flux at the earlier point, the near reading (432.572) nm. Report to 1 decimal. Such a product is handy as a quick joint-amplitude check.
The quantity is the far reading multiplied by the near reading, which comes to 13.7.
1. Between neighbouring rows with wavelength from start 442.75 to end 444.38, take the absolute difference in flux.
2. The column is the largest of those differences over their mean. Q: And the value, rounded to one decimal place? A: 1.9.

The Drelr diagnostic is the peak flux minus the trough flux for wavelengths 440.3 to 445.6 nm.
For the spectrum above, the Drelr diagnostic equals 0.37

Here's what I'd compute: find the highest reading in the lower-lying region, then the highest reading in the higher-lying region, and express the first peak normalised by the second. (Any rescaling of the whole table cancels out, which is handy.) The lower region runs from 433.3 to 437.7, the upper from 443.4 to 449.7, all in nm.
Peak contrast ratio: 1.11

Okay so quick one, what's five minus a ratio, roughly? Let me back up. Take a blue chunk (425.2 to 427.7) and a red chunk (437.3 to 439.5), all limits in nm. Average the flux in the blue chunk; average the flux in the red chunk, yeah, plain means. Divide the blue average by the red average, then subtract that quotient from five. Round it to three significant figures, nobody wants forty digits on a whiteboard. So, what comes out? 4.03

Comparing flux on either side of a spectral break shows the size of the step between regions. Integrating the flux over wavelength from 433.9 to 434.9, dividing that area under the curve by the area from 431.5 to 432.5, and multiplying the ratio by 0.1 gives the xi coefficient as 0.083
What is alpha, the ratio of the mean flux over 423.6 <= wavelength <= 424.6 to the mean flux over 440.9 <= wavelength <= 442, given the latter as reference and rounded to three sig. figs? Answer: 1.01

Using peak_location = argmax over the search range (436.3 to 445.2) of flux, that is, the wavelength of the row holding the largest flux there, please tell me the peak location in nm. 436.373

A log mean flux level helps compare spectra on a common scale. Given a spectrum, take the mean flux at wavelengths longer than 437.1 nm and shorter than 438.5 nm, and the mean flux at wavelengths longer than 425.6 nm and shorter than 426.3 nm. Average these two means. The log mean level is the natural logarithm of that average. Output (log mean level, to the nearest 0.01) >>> 1.29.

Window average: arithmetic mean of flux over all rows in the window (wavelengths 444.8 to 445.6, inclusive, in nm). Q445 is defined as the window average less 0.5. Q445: 3.1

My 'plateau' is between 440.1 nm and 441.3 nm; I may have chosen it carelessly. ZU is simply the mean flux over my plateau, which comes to 3.65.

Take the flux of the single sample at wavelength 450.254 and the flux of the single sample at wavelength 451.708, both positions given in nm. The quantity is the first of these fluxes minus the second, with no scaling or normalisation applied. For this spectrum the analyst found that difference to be 0.01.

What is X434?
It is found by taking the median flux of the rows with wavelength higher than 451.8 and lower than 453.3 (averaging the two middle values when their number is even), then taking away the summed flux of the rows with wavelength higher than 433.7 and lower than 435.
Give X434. -18.2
